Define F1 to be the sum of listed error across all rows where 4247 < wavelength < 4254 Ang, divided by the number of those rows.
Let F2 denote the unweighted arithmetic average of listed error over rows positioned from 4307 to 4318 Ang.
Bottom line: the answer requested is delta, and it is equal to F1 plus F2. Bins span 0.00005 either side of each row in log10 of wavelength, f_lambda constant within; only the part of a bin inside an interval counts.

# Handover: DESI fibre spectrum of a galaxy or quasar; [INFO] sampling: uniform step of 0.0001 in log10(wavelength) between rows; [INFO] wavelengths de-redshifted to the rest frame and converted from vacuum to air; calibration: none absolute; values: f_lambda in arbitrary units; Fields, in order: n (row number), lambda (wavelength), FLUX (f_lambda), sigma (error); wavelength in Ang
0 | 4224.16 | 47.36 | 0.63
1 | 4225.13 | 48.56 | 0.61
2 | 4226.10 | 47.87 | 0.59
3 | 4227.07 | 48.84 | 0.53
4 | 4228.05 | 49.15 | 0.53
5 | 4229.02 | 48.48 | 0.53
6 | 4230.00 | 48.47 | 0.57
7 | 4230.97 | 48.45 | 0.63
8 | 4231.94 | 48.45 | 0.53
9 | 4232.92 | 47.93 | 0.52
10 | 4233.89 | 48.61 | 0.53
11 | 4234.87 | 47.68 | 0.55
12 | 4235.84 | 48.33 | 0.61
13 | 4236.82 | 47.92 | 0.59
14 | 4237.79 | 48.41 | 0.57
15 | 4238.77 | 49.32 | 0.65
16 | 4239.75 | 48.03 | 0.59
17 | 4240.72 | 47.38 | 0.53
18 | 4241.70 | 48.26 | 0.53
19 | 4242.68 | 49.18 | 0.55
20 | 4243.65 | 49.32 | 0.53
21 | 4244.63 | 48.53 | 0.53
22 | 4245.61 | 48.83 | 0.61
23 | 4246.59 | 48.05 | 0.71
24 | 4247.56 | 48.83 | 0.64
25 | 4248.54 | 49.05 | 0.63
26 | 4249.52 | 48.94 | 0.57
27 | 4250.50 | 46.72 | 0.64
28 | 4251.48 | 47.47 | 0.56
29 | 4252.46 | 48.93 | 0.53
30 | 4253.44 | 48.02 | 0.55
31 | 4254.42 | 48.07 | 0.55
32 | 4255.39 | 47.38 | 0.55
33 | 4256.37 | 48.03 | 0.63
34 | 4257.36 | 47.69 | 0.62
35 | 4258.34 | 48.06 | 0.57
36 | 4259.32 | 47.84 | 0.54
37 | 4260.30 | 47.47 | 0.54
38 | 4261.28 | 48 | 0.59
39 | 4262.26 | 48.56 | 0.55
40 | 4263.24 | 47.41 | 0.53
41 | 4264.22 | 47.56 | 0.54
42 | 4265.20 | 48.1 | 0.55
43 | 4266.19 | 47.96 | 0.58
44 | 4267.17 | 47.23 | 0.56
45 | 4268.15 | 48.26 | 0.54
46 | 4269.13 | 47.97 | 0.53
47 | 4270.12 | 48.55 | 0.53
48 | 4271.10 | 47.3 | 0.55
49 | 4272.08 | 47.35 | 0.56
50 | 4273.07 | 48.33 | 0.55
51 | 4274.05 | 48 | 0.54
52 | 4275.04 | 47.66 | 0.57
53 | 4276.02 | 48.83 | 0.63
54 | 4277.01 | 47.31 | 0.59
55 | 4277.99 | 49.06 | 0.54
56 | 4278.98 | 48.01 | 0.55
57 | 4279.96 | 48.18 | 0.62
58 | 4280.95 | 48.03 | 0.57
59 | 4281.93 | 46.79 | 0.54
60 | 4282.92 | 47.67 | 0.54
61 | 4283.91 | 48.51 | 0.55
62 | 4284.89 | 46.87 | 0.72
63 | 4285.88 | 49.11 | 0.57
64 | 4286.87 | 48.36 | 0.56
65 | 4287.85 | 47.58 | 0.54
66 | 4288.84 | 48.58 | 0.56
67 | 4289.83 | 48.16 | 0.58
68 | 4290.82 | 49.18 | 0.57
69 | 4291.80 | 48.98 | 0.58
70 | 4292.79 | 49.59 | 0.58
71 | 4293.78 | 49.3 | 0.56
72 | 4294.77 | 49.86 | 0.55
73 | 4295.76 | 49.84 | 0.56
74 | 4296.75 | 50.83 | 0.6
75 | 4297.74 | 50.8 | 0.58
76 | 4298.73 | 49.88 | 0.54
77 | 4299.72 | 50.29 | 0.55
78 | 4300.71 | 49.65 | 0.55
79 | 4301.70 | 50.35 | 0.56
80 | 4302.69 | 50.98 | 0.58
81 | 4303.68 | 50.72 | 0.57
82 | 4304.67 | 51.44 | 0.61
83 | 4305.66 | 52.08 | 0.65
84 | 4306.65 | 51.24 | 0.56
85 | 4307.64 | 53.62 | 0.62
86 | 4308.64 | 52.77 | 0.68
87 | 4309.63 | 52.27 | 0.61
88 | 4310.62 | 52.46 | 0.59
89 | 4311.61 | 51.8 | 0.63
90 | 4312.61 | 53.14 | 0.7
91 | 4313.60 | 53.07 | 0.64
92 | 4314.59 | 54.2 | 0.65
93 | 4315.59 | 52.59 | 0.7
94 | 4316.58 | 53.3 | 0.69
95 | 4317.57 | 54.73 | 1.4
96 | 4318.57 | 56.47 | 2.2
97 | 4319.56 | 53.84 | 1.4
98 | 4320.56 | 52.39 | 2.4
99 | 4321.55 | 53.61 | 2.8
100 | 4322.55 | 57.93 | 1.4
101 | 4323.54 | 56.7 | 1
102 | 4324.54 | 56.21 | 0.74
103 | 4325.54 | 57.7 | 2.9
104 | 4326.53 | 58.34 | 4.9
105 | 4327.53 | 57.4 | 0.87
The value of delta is 1.308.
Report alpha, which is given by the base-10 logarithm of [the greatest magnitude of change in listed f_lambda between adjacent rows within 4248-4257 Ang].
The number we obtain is 0.35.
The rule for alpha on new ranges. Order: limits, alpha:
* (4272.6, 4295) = 0.35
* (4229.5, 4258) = 0.35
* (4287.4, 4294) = 0.01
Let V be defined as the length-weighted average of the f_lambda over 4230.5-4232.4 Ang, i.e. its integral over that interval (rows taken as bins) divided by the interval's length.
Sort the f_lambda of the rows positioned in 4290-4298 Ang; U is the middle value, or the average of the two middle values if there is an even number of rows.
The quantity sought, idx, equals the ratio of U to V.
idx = 1.02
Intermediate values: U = 49.7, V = 48.6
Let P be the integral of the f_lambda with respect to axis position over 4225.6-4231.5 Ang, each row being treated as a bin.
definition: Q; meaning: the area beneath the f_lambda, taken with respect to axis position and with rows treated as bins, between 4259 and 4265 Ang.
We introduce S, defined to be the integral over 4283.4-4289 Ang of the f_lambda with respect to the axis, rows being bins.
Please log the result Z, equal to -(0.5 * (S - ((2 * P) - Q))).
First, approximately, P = 287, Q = 287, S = 270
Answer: 8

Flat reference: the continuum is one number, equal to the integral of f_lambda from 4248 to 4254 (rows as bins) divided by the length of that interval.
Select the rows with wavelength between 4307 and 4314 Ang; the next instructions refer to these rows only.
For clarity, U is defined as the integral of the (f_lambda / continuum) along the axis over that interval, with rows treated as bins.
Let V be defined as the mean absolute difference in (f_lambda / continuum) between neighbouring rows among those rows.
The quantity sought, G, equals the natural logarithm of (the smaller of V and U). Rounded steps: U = 7.7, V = 0.013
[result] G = -4.4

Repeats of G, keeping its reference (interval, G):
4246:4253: -4.0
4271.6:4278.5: -3.9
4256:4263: -4.8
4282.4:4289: -3.7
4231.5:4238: -4.4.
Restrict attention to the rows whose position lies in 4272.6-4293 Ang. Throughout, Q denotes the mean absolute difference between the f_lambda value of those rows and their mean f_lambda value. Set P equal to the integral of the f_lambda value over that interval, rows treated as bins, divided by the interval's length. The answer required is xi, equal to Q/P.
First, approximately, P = 48.2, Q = 0.60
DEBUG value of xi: 0.0123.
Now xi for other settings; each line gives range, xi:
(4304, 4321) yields 0.0182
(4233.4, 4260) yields 0.0111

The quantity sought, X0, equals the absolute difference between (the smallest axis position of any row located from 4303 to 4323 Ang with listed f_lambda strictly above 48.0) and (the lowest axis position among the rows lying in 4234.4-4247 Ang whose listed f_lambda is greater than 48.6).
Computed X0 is 64.9 Ang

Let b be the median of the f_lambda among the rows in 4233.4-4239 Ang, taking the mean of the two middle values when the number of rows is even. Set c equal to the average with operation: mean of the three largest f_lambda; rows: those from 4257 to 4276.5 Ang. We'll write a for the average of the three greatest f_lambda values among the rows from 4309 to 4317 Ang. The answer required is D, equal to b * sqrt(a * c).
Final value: 2469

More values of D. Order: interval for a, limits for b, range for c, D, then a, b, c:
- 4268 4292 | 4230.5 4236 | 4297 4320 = 2518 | 49.1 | 48.4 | 55.1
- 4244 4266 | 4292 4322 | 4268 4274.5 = 2528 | 49.0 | 51.9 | 48.4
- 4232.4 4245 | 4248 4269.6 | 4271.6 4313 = 2456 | 49.3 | 48.0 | 53.2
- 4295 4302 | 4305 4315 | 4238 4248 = 2629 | 50.7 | 52.6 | 49.3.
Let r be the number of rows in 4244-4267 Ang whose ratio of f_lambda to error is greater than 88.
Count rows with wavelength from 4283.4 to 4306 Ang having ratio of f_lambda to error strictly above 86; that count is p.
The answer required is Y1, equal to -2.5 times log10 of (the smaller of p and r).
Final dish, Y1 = -1.9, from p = 16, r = 6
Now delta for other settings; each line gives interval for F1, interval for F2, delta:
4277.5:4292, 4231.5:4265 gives 1.145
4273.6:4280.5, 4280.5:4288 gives 1.151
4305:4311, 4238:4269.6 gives 1.191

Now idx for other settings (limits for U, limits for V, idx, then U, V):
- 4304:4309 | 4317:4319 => 0.94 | 52.1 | 55.4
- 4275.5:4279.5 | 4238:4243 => 1.00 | 48.4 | 48.3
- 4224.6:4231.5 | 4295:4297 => 0.97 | 48.5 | 50.2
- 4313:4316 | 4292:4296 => 1.07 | 53.1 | 49.5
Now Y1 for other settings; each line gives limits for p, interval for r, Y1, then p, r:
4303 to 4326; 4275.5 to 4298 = -1.5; 4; 7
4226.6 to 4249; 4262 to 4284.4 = -2.5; 12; 10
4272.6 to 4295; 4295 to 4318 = -2.3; 14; 8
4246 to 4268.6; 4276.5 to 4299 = -2.3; 11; 8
